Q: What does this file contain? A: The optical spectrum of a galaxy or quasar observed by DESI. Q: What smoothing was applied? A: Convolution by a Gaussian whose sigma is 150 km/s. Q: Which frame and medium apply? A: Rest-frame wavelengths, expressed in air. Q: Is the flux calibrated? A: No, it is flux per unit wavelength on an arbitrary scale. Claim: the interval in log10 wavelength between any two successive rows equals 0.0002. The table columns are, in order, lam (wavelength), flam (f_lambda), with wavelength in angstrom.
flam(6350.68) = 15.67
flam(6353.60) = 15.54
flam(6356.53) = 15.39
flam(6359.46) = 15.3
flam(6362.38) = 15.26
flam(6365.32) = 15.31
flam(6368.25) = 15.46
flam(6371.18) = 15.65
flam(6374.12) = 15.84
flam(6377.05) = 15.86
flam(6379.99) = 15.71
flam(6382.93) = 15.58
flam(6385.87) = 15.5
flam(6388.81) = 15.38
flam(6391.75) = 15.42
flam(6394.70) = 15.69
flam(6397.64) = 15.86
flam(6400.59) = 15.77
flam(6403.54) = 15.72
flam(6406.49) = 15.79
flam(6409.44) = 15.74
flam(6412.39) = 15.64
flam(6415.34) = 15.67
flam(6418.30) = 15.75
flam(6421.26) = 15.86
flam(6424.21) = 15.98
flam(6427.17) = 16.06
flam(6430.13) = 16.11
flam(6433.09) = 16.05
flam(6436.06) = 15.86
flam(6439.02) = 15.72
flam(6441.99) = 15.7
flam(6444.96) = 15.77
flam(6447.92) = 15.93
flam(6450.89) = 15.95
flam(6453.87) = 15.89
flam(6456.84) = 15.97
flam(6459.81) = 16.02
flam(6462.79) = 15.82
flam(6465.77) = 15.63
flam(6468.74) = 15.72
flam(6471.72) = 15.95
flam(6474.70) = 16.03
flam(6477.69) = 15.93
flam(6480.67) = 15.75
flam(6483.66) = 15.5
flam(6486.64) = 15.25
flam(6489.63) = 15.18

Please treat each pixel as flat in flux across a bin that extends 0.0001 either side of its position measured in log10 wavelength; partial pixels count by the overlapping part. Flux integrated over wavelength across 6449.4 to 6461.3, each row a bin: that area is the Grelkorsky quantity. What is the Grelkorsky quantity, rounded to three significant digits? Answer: 190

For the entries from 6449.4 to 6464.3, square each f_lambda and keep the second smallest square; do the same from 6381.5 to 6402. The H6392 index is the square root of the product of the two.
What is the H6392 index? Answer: 245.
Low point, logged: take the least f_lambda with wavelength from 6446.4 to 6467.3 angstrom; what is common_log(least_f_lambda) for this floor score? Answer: 1.19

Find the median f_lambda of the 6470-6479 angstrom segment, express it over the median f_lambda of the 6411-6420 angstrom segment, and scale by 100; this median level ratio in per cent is 101.8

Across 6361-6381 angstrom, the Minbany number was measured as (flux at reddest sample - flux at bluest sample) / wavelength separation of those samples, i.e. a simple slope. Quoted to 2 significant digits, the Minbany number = 0.026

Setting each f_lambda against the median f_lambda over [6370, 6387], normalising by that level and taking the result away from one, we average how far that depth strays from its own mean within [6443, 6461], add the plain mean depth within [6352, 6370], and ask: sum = 0.023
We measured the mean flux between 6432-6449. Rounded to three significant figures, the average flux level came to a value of 15.8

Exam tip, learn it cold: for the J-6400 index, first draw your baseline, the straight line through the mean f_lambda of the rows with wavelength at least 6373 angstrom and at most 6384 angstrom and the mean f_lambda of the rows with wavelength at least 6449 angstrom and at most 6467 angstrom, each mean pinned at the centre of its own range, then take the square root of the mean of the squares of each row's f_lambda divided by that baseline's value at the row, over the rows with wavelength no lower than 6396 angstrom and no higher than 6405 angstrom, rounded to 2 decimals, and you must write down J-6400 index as 1.00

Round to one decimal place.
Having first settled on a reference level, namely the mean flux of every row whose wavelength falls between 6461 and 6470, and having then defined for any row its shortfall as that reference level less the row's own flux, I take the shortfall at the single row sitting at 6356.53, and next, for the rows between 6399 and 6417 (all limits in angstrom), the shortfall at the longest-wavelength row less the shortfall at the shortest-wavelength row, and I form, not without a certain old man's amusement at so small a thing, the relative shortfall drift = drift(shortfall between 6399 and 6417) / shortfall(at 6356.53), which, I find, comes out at 0.3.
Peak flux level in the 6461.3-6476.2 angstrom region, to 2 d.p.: 16.03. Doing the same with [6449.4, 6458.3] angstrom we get 15.97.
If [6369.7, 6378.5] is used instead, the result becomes 15.86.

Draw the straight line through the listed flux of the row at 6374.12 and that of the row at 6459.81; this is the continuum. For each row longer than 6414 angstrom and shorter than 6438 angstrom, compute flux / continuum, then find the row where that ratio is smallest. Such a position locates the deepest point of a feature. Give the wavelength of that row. 6415.34 angstrom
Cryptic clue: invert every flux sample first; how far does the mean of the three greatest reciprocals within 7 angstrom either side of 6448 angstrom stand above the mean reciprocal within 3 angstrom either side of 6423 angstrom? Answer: 0.0005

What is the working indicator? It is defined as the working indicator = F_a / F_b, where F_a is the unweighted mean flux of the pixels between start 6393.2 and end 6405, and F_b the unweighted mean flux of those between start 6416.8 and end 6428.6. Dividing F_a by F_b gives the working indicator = 0.990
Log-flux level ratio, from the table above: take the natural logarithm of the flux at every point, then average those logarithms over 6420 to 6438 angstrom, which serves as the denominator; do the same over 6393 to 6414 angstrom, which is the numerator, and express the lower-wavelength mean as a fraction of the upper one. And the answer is 0.994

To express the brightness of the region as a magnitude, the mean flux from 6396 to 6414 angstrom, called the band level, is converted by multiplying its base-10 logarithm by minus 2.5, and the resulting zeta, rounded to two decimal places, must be -2.99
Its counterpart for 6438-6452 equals -3.00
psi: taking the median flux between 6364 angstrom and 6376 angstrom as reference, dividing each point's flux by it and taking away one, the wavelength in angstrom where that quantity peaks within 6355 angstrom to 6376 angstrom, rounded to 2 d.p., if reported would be 6374.12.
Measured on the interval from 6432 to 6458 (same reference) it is 6433.09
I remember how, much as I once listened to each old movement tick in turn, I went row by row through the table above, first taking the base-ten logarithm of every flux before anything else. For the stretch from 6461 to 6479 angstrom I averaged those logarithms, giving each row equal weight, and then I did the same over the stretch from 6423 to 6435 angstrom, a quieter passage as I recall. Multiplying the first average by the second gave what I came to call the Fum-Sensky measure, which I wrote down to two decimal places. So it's 1.45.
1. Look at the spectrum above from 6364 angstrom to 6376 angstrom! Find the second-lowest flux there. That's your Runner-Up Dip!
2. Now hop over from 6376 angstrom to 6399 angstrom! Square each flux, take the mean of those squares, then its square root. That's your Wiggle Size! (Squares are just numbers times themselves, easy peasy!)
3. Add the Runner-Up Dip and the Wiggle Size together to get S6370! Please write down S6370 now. 31.1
